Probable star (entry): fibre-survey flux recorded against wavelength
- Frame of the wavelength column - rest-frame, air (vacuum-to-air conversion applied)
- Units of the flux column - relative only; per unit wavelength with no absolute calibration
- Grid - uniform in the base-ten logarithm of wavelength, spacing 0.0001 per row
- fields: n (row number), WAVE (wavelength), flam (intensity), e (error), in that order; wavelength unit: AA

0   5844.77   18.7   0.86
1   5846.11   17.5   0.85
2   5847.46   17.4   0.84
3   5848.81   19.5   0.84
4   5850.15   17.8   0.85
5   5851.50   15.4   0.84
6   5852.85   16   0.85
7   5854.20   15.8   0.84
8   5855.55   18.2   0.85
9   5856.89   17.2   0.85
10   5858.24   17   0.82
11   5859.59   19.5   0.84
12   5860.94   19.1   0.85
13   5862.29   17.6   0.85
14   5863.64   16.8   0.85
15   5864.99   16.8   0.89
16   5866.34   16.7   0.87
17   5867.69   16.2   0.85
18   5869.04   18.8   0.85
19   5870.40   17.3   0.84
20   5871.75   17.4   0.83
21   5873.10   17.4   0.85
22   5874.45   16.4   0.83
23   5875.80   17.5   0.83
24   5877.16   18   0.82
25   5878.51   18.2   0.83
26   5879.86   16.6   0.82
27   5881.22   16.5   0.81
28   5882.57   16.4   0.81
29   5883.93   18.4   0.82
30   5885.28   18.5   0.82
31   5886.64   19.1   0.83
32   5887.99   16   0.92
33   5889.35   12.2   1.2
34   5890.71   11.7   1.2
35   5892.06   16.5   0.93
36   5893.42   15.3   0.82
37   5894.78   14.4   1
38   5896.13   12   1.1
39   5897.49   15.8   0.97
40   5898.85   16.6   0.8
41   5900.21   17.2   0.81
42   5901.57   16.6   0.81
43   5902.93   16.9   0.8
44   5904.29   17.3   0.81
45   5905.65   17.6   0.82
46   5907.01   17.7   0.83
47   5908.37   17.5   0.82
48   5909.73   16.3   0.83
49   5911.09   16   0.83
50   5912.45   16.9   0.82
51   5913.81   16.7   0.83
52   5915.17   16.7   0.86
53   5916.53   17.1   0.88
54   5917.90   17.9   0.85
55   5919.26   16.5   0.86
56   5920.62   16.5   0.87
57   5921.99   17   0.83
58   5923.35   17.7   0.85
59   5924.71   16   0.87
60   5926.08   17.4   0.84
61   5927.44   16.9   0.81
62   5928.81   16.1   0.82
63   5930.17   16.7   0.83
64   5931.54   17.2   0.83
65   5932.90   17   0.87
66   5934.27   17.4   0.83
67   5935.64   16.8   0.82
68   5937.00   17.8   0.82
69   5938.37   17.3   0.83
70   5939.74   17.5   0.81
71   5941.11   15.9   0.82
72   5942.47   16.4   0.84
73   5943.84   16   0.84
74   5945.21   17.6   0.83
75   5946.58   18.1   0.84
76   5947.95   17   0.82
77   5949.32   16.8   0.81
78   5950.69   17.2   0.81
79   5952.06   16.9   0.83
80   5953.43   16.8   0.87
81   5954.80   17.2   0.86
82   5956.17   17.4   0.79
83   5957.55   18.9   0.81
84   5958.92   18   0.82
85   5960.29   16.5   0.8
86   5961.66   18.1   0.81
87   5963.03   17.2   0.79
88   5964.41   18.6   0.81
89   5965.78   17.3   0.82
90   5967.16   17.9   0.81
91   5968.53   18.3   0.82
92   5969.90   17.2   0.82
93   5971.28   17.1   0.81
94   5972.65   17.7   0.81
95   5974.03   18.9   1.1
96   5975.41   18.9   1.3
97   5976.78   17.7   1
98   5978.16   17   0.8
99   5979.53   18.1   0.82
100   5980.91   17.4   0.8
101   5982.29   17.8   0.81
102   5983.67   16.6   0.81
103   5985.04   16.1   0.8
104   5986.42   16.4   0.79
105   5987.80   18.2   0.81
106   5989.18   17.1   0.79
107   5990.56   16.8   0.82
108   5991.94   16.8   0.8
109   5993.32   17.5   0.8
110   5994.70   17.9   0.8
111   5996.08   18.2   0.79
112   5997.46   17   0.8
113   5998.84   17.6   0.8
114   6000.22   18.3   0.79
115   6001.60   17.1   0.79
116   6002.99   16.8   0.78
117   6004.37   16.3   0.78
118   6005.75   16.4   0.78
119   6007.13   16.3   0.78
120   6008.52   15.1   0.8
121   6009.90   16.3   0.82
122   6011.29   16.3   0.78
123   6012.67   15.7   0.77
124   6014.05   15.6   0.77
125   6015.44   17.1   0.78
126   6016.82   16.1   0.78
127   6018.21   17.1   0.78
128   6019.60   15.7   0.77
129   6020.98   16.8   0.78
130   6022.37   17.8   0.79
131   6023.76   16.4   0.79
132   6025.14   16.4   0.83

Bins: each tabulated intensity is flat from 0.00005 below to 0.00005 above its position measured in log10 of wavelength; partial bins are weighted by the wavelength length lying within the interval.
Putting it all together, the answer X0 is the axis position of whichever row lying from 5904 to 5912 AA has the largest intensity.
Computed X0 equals 5907.01 AA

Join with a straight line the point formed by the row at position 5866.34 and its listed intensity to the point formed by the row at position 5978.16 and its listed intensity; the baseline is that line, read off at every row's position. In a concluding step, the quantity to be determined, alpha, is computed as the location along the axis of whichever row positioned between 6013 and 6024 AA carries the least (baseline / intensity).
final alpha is 6022.37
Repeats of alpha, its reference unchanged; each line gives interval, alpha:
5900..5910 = 5907.01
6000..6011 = 6000.22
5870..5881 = 5878.51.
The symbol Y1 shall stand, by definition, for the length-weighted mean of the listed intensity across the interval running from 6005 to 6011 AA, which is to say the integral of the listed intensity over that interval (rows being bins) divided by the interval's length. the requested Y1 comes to 16.0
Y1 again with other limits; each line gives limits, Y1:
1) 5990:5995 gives 17.2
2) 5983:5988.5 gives 16.8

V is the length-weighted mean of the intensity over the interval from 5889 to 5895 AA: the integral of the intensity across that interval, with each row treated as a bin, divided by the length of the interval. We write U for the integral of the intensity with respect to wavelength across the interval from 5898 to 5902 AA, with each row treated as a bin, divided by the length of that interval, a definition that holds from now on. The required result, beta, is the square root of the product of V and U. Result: 15.4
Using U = 16.8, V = 14.1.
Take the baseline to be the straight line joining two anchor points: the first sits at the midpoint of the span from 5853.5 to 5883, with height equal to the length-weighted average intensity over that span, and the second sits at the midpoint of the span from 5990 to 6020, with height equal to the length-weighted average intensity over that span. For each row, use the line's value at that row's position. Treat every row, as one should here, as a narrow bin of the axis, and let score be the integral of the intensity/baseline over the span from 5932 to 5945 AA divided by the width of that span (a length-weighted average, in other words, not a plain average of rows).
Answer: 0.99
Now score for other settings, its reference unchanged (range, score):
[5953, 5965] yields 1.04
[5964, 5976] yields 1.06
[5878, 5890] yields 0.98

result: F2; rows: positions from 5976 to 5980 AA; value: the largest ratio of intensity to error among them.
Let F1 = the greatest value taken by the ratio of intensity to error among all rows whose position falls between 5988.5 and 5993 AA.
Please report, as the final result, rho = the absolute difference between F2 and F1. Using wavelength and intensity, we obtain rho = 0.4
